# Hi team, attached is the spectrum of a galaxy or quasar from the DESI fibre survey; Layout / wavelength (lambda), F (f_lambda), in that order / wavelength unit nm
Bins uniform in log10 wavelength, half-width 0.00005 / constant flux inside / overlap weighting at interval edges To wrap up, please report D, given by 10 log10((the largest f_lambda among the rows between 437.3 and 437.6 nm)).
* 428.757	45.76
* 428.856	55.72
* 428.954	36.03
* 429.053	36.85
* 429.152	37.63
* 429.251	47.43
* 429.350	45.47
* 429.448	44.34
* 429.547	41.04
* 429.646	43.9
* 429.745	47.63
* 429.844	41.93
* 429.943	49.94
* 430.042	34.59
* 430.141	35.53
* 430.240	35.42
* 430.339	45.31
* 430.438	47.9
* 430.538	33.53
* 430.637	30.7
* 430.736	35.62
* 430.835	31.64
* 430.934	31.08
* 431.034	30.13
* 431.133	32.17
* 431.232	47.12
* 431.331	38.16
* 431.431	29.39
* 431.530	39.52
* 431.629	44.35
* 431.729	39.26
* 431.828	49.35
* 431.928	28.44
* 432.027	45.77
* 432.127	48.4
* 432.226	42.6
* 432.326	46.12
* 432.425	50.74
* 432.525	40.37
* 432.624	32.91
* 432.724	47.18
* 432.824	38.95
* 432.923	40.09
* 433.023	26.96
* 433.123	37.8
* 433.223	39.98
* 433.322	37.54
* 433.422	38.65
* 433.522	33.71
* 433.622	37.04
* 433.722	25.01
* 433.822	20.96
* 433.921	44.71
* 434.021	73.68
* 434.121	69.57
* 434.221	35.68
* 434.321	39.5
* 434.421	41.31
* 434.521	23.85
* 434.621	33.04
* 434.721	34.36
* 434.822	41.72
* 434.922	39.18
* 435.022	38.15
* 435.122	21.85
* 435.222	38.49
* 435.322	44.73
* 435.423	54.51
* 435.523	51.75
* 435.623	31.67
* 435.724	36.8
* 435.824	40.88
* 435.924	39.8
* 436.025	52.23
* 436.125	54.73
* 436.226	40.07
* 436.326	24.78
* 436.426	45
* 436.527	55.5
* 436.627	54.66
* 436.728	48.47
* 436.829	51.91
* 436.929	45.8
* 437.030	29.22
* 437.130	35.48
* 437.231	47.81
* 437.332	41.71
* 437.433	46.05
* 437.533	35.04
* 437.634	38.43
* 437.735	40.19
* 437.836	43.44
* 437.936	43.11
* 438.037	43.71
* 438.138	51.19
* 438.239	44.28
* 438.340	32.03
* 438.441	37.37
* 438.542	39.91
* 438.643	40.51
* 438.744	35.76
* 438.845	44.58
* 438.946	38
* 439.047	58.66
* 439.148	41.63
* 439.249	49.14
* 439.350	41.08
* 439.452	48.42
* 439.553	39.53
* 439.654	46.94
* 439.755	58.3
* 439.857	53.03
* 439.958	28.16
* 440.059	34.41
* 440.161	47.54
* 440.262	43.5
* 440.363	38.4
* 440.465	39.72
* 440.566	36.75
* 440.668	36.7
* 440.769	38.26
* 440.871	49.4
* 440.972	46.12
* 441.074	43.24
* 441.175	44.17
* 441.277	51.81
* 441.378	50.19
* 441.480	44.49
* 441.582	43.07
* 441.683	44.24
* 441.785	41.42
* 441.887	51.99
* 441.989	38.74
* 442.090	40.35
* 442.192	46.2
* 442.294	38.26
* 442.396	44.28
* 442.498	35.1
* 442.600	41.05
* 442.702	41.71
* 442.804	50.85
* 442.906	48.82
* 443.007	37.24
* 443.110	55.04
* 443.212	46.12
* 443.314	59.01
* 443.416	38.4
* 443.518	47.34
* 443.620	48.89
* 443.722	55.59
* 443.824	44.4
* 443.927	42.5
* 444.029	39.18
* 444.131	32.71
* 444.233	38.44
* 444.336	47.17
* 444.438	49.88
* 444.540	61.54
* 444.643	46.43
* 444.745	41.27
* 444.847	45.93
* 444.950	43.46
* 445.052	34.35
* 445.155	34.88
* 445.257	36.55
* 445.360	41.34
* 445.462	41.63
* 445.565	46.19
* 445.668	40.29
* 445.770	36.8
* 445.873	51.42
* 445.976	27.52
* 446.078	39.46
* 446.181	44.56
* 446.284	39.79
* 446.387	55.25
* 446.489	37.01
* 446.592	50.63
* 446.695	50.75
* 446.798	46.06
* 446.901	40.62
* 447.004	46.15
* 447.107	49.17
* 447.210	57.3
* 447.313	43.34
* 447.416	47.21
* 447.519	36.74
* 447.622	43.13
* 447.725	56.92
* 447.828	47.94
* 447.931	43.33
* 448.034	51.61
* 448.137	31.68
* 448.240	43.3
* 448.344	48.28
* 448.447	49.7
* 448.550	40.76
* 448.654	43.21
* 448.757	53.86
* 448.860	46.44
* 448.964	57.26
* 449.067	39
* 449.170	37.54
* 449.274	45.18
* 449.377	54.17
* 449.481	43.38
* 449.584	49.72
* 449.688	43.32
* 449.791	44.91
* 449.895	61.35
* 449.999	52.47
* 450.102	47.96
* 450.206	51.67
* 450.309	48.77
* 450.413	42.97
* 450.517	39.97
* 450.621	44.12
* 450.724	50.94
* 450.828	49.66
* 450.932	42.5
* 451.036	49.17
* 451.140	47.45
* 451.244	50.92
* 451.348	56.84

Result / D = 16.6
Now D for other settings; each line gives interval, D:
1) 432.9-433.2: 16.0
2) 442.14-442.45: 16.6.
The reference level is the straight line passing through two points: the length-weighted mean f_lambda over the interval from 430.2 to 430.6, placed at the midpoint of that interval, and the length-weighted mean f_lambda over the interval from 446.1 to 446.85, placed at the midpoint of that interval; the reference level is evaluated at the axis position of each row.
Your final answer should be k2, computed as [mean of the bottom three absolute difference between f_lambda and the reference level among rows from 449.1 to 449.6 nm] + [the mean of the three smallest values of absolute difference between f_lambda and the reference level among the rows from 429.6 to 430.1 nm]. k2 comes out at 6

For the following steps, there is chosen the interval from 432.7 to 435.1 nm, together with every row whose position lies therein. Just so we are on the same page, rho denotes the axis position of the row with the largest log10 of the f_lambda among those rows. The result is 434.021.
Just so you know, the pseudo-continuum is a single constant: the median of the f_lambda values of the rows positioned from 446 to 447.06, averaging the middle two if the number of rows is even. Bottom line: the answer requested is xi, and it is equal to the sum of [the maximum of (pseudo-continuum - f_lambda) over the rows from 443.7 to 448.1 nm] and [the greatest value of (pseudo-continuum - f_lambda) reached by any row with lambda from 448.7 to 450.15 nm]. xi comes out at 26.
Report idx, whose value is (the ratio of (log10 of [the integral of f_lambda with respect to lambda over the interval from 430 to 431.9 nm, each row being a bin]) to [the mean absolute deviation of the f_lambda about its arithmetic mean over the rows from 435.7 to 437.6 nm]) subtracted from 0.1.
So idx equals -0.16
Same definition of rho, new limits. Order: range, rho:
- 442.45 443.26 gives 443.110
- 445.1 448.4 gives 447.210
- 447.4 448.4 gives 447.725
